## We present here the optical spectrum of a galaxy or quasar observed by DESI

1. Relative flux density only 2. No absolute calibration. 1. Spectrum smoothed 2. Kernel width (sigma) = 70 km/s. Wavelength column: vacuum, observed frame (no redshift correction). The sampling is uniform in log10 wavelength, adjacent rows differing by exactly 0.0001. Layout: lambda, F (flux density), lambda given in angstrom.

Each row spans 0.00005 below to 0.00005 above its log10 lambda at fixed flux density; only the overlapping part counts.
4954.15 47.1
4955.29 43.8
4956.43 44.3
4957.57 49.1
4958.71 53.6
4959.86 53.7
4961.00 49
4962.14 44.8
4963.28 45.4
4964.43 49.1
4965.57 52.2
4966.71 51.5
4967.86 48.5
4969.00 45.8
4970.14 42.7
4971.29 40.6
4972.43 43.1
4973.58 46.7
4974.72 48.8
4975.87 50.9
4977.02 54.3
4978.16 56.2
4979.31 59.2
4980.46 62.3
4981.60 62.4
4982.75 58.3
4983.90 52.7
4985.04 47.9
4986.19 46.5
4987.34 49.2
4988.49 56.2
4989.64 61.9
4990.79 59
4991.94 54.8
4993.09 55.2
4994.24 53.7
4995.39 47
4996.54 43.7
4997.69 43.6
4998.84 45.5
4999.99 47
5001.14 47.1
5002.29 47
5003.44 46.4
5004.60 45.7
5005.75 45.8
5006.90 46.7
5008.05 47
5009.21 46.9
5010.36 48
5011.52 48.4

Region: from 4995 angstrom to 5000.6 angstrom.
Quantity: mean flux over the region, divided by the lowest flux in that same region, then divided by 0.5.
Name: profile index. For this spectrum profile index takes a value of 2.08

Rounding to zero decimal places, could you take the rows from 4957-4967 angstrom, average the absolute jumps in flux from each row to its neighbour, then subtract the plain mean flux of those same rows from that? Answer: -47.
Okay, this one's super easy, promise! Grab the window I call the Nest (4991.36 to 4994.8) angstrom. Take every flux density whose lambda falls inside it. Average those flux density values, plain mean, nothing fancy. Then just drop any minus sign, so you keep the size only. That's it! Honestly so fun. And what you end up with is 55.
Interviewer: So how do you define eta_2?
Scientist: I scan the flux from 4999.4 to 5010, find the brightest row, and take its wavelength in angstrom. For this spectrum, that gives 5001.14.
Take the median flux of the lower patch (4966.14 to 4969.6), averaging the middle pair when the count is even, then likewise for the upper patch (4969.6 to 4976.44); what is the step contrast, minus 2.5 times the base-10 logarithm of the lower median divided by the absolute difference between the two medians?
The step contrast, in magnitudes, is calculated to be -2.8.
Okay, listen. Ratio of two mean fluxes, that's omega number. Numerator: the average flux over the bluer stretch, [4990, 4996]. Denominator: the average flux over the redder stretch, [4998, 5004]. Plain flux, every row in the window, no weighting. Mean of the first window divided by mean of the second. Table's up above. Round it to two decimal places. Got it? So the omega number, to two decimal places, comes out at 1.16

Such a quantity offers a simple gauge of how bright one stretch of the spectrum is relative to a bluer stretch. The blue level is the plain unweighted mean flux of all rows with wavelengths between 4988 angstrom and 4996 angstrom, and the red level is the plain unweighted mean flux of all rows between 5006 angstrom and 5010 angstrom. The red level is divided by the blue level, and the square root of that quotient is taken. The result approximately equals 0.920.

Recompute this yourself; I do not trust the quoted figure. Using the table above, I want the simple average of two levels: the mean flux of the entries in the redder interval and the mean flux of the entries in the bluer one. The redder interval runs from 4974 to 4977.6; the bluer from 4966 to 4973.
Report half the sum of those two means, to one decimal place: 48.4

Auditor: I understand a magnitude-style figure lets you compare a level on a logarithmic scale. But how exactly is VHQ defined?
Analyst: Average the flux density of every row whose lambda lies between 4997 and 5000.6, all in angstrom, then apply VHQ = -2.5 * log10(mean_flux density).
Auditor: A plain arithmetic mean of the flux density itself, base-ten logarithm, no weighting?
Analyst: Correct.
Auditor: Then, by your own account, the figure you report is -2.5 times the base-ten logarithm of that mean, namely -4.14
